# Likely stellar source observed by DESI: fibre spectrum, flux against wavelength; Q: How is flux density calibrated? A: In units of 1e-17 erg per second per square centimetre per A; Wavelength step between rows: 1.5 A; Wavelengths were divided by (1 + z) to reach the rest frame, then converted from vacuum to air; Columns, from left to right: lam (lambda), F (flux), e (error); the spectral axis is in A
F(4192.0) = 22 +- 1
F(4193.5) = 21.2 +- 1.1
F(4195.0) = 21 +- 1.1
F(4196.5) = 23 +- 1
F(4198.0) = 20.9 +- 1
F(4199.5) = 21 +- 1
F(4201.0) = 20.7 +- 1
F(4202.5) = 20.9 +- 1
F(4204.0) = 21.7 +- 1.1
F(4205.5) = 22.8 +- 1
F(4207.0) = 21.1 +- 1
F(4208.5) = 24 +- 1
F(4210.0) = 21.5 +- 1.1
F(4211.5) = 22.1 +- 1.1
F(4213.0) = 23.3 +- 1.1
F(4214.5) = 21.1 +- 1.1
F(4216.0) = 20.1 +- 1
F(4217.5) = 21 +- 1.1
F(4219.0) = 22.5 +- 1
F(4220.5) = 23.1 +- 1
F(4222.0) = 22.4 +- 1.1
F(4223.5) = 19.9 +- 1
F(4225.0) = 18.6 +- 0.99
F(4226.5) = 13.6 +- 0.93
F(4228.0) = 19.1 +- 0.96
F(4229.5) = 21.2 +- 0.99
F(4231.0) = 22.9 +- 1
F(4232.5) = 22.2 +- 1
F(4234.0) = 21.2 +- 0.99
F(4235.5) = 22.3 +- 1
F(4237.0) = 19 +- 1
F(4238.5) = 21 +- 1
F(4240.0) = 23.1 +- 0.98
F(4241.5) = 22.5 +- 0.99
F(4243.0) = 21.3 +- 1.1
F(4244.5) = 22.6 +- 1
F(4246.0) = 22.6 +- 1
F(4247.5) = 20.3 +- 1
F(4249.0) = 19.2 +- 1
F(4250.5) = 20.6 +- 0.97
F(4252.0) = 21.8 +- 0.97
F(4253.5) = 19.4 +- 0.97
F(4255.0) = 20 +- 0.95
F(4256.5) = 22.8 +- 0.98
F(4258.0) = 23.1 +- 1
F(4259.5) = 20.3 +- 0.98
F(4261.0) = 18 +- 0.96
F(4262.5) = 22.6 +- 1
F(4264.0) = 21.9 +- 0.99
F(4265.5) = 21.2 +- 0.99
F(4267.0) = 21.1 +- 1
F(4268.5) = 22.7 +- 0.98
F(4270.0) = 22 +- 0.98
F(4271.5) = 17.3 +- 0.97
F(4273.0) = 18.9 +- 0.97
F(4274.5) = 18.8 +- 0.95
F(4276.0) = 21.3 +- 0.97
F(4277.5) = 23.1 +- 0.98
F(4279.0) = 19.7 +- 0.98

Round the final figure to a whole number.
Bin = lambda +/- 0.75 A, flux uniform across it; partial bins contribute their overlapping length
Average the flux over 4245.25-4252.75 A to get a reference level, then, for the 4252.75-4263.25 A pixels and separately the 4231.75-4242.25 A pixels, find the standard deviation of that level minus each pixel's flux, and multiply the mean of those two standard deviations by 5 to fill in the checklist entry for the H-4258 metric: 8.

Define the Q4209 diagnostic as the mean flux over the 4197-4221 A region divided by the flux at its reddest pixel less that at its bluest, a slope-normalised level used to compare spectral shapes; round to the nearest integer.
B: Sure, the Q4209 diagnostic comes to 10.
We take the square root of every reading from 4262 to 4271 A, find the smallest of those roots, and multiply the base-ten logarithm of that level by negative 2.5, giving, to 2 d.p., -1.66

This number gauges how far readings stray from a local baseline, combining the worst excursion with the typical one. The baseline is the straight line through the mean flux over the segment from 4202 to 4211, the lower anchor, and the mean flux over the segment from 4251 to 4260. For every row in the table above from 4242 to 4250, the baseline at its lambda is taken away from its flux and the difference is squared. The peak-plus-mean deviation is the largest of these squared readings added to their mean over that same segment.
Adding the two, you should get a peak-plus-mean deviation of 6.3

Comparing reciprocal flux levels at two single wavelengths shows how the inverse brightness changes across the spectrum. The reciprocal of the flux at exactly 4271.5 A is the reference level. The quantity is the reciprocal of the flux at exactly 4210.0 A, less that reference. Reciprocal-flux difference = -0.011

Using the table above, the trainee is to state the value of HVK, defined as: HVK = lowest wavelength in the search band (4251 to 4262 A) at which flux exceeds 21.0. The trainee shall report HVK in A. 4252.0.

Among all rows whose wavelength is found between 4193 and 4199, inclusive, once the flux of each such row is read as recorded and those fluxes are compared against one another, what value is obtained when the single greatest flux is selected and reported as 23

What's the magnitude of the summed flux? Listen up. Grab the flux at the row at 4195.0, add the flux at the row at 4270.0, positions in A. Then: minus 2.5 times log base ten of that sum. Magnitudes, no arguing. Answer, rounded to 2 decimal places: -4.08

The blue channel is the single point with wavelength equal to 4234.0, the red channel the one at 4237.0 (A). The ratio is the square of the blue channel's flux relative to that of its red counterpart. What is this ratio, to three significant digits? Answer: 1.24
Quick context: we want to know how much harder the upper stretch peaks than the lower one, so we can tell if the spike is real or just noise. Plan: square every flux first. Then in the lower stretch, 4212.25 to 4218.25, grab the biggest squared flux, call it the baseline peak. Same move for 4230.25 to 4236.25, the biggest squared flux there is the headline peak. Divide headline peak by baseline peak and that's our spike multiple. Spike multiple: 0.97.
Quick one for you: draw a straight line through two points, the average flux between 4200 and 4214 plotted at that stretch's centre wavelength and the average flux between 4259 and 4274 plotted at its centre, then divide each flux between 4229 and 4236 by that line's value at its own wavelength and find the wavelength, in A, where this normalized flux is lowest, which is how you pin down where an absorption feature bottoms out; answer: 4229.5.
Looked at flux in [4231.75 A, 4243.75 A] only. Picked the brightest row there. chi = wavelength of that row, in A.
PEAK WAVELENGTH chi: 4240.0 A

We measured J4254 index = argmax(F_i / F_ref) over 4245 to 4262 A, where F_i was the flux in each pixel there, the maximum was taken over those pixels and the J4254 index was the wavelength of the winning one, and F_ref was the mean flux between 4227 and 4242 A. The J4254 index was 4258.0 A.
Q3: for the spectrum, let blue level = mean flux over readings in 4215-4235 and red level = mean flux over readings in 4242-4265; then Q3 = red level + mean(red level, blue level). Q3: 42.0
